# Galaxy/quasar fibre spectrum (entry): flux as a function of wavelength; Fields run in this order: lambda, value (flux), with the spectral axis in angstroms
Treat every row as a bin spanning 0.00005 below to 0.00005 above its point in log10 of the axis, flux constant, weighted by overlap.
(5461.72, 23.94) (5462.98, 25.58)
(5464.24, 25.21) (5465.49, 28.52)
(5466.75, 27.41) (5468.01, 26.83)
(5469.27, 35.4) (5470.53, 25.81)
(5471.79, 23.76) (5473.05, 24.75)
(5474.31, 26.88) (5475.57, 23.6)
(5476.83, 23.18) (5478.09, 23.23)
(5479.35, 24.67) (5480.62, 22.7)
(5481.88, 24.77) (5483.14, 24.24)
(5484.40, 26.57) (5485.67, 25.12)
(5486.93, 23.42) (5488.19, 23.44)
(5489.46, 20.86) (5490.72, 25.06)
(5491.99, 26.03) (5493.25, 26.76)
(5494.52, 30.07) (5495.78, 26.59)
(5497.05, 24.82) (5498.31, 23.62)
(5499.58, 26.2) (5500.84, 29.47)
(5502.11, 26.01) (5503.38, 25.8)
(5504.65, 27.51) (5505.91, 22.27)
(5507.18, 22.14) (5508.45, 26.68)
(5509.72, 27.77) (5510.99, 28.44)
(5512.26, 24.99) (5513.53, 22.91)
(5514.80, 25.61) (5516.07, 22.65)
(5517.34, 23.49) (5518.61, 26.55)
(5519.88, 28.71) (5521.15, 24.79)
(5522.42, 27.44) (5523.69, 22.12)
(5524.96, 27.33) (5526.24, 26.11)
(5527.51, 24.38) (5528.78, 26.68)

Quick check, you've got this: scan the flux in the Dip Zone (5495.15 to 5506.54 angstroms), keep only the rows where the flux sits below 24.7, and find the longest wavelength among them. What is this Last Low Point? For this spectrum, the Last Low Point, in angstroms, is 5505.91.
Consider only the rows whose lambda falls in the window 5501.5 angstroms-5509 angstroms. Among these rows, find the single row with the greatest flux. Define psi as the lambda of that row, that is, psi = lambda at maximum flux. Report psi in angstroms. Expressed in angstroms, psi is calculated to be 5504.65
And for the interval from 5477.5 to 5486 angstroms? 5484.40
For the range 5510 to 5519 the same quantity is 5510.99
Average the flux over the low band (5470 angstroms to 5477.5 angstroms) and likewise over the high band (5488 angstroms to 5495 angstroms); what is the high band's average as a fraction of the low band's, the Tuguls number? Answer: 1.029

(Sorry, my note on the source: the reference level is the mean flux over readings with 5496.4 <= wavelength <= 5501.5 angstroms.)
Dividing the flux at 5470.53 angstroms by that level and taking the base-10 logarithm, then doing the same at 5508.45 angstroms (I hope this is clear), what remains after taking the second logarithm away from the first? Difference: -0.01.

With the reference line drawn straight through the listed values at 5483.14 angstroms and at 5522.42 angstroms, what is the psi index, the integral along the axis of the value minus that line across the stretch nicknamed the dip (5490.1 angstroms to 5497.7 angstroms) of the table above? 11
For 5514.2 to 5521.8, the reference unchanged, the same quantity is -14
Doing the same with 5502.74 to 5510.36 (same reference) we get -6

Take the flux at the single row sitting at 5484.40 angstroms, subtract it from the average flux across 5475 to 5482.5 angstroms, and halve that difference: -1.4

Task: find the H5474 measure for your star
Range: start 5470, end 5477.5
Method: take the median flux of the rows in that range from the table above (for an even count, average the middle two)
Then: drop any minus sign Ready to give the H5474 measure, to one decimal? 24.3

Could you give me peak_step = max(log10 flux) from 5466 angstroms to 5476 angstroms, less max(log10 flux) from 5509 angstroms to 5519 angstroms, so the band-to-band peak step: 0.10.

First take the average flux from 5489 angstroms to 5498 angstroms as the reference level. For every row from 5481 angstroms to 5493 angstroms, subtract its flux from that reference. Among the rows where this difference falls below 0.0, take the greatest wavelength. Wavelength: 5491.99 angstroms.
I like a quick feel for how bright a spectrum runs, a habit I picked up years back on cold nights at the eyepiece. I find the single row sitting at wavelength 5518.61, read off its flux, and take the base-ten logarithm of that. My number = 1.42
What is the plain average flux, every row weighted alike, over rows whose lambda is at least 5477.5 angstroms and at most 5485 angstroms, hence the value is 24.4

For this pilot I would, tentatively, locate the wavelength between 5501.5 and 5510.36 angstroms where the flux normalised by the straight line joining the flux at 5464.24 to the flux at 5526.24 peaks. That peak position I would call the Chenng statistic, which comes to 5509.72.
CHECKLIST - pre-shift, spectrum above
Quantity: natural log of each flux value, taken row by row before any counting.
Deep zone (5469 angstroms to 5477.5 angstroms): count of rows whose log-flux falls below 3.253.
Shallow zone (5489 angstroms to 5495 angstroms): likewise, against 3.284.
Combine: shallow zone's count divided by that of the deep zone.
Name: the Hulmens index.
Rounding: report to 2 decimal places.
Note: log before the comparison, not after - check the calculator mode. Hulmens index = 0.60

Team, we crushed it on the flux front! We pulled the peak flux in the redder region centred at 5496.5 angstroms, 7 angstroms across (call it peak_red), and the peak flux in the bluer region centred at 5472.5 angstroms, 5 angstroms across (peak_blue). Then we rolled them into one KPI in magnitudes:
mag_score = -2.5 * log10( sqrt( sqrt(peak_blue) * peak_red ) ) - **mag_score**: -2.74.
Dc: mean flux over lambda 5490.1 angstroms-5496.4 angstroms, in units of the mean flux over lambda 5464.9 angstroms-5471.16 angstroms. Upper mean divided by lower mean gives 0.93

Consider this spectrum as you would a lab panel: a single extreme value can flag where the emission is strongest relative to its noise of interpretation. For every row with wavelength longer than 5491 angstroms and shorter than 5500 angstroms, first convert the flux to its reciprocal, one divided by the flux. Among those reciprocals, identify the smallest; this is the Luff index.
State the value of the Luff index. 0.033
